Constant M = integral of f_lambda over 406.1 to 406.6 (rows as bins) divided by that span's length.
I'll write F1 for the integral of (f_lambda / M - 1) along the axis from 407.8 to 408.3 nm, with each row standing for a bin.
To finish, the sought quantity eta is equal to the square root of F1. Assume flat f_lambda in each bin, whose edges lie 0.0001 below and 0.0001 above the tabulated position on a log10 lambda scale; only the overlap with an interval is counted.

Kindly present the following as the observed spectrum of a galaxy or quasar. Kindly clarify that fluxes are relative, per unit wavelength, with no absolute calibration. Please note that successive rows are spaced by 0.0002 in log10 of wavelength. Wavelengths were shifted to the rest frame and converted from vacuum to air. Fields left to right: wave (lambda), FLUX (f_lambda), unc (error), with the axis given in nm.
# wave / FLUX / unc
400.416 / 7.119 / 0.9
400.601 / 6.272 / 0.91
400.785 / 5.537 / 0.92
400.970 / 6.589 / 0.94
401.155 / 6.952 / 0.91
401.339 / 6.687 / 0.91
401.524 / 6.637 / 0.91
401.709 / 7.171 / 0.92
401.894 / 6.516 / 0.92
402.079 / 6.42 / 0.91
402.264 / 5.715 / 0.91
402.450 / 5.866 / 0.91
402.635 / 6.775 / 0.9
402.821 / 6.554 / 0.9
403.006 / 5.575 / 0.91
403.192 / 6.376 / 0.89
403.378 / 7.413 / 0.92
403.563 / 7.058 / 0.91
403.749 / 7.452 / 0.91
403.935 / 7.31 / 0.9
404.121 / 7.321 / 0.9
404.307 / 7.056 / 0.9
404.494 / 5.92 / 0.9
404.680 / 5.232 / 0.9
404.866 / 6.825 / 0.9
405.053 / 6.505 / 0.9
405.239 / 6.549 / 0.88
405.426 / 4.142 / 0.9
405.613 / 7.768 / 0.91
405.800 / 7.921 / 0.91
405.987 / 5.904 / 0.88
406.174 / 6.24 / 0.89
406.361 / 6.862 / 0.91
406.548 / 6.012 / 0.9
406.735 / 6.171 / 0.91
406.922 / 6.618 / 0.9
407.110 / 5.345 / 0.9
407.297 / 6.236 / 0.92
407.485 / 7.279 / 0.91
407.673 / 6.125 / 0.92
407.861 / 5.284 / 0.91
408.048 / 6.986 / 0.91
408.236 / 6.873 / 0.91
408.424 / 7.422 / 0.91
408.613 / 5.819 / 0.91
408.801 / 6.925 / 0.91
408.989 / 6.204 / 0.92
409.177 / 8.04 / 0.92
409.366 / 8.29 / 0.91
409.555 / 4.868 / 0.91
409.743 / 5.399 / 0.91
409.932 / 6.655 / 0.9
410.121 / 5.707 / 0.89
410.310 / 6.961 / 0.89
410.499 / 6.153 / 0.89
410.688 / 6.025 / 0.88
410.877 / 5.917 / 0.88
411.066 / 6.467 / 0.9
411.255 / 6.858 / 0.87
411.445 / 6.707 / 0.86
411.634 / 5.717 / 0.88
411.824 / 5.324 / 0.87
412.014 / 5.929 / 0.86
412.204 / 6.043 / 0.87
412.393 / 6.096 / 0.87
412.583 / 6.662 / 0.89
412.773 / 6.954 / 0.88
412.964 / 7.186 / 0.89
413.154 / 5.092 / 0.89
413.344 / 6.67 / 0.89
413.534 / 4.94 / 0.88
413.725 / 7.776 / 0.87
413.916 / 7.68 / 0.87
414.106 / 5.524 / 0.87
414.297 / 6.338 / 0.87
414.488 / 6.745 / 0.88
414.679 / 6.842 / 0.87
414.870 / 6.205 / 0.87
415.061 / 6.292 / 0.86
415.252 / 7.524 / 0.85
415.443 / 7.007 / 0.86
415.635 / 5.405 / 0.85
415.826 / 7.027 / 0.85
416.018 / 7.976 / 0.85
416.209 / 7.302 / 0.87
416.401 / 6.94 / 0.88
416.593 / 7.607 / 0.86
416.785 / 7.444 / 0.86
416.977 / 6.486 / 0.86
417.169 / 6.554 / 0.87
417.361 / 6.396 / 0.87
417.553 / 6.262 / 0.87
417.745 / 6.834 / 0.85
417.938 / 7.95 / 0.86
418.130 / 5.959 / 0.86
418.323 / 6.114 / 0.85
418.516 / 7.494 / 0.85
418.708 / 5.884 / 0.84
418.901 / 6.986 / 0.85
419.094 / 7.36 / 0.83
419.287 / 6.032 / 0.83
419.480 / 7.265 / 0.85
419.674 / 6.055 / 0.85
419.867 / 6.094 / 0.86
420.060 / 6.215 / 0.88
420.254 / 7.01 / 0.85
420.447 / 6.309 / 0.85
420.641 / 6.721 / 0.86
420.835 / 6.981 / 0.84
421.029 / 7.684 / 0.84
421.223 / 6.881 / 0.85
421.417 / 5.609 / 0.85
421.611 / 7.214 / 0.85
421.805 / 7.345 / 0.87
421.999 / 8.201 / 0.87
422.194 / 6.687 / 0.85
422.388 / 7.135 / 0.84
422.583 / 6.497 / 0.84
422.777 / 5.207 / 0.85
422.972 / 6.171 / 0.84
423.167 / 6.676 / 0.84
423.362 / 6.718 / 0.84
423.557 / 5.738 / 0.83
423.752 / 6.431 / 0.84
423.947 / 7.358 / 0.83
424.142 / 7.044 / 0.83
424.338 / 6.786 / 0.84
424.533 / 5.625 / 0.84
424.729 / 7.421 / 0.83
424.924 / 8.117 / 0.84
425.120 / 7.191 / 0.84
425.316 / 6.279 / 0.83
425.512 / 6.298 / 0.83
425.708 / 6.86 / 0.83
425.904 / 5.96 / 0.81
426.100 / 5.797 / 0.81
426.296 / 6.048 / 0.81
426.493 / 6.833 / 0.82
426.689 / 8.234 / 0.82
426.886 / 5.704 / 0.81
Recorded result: 0.03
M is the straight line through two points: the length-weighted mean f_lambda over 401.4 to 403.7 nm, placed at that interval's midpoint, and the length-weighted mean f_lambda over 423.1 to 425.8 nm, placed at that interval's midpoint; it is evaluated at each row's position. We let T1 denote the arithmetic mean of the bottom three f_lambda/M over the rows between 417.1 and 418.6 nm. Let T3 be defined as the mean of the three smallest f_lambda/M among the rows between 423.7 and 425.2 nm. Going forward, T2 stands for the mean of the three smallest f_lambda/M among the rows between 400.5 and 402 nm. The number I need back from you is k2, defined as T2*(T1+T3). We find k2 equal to 1.73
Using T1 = 0.914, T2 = 0.938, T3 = 0.930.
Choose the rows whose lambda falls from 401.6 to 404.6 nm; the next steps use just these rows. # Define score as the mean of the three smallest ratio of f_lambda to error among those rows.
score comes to 6.3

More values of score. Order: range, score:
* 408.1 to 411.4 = 5.9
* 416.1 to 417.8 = 7.4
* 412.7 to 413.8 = 6.3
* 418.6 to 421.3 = 7.1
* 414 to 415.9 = 6.6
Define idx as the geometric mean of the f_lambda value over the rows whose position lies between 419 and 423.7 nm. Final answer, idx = 6.62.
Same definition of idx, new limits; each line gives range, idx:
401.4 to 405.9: 6.53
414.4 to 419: 6.77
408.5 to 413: 6.32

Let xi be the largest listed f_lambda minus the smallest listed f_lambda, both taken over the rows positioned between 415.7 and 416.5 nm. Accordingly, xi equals 1.0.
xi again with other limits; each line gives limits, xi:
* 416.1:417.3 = 1.1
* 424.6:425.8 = 1.8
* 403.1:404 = 1.1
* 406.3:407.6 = 1.9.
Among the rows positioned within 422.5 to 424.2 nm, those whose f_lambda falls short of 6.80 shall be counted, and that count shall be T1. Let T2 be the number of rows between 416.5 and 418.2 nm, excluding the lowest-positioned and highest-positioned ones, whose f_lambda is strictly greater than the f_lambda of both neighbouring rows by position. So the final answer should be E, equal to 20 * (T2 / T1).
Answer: 6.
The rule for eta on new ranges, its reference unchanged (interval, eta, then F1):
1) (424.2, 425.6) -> 0.30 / 0.09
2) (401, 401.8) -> 0.23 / 0.05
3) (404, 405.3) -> 0.14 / 0.02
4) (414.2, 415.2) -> 0.14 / 0.02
